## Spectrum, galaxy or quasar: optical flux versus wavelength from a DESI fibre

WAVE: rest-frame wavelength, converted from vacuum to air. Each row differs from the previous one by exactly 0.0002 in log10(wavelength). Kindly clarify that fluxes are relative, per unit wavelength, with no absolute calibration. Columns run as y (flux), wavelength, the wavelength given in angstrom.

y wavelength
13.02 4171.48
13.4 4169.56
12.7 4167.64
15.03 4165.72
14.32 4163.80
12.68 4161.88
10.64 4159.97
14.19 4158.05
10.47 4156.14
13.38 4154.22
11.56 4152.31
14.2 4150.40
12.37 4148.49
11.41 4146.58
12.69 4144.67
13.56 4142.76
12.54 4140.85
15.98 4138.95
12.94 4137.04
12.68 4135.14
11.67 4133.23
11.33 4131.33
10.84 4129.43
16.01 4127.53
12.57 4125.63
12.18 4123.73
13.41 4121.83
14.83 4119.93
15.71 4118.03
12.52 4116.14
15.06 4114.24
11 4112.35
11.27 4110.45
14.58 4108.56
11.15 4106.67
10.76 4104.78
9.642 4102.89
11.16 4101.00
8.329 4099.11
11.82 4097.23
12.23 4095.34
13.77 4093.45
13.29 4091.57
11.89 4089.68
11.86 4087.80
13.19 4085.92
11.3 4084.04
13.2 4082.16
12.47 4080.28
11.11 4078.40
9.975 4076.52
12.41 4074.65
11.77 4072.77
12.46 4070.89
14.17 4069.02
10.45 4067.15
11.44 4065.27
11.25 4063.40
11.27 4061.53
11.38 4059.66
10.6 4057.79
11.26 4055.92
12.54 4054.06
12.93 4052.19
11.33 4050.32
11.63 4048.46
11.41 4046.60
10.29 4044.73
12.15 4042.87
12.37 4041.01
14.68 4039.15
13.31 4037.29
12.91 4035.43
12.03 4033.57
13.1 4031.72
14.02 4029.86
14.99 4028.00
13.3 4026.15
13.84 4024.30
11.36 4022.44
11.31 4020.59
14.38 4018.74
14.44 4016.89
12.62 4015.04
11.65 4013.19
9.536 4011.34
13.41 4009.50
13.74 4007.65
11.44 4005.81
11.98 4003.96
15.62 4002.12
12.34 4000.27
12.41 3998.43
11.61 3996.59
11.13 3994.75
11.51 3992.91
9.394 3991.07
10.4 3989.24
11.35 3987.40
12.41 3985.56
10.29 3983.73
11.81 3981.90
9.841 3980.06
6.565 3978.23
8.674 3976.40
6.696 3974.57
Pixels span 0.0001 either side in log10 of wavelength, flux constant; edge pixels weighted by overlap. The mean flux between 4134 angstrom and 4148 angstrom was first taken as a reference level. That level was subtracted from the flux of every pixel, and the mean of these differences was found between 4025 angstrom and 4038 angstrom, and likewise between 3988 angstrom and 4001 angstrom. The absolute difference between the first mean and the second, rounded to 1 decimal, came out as 2.1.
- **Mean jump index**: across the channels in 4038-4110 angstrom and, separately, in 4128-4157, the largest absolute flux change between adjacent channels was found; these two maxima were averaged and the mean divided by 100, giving 0.0358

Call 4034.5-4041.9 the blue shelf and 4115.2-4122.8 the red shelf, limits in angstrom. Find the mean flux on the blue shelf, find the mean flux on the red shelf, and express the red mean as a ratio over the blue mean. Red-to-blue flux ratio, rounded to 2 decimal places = 1.06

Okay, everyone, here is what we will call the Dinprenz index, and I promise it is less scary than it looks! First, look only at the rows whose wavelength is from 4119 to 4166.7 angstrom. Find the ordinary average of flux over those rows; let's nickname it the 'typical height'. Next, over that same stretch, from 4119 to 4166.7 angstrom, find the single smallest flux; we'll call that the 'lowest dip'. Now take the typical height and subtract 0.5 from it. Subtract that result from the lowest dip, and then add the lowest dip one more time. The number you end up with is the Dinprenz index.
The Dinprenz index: 8.5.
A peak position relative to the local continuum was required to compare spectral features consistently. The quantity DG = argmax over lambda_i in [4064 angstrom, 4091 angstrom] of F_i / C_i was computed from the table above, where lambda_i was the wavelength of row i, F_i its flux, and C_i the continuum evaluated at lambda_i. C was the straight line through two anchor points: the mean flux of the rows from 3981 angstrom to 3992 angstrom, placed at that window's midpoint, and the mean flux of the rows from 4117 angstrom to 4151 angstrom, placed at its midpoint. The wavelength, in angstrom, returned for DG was 4069.02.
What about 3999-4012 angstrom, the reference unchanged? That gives 4002.12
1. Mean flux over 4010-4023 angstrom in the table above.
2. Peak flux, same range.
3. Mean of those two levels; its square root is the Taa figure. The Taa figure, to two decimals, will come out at 3.65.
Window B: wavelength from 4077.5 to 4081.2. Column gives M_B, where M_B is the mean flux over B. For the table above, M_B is 11.8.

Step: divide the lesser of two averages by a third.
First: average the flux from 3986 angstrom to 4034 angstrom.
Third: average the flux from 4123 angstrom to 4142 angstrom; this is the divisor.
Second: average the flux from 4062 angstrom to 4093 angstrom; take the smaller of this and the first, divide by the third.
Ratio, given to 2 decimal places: 0.93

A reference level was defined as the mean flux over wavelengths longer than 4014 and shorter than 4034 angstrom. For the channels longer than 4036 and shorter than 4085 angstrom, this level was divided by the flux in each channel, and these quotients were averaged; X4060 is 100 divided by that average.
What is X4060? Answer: 89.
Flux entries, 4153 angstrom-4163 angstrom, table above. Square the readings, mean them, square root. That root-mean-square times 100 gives 1236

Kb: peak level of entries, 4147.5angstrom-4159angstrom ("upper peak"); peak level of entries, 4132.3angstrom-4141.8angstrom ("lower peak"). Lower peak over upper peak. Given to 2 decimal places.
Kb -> 1.13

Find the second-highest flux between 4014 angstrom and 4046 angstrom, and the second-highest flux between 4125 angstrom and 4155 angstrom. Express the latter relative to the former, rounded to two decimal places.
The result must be 1.09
